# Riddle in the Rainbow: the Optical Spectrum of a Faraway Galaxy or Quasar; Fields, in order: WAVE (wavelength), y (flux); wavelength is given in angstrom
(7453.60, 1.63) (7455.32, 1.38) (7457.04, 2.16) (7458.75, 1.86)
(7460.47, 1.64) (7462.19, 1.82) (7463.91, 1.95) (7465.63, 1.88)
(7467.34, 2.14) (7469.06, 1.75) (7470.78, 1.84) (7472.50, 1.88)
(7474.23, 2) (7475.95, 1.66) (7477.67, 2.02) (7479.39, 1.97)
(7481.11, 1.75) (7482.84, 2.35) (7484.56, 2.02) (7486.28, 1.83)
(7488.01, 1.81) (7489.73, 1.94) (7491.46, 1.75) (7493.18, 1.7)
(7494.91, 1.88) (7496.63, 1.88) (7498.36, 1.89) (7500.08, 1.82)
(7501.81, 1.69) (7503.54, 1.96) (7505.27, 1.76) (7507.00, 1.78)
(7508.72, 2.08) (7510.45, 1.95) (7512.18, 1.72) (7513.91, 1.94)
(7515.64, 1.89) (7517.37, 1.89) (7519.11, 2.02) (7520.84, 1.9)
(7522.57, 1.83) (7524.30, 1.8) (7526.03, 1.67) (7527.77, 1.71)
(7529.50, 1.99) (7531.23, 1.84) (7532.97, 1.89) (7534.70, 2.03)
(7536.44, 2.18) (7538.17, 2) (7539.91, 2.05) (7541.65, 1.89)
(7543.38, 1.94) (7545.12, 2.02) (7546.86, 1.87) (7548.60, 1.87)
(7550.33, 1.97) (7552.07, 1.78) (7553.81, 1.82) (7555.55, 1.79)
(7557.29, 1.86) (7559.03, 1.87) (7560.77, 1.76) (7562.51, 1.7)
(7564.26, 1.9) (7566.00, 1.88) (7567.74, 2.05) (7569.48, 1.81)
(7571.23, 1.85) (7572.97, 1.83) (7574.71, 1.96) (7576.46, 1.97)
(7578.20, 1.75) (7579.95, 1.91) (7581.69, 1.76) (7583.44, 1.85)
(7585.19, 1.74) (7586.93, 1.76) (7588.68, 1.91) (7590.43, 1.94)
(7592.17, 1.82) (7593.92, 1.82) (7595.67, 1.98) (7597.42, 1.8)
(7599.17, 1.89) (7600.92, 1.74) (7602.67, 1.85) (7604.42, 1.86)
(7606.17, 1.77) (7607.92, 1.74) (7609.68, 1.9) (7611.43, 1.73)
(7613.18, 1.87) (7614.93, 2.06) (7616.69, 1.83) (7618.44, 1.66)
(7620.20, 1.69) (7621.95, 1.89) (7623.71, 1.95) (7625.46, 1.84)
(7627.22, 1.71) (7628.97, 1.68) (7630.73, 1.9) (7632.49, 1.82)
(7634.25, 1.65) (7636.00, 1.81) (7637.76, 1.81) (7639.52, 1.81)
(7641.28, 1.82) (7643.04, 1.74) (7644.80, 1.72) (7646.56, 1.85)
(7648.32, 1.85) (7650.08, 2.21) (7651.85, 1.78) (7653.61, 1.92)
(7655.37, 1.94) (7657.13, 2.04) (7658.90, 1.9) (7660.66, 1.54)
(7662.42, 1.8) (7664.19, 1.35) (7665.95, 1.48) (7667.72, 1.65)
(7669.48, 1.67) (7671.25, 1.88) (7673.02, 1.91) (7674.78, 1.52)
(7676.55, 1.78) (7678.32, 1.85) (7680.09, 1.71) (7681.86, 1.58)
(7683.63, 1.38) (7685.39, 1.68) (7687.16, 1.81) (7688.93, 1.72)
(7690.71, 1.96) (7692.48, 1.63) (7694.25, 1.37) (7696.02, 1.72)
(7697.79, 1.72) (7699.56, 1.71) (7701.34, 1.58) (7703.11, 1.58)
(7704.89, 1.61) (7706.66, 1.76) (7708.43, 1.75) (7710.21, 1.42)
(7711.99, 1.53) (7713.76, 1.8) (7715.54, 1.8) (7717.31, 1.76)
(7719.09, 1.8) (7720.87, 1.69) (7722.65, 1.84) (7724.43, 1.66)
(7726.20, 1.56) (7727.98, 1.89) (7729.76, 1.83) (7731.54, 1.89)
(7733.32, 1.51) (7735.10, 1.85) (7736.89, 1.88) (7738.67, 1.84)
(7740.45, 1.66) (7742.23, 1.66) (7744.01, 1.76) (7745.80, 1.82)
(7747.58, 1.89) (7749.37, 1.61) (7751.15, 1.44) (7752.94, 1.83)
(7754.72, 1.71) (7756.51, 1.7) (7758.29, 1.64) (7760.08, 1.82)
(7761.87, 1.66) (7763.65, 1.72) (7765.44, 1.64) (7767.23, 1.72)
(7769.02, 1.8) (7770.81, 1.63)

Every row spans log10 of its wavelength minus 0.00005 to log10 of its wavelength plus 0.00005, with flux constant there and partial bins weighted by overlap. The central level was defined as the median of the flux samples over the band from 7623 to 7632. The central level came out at 1.840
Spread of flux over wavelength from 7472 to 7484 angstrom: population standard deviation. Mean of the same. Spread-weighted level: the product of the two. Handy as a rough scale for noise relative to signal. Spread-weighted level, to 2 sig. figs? 0.40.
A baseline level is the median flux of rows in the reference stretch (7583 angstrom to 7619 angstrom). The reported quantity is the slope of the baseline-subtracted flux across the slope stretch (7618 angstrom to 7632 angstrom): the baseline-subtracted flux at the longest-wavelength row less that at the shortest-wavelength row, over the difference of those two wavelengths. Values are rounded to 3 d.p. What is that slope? 0.020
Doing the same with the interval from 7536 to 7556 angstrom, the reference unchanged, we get -0.020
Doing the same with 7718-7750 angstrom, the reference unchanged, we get -0.006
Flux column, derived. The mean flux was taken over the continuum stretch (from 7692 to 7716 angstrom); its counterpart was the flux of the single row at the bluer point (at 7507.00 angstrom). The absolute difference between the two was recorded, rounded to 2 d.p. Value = 0.14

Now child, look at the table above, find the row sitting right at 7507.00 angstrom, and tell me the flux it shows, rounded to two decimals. 1.78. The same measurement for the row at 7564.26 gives 1.90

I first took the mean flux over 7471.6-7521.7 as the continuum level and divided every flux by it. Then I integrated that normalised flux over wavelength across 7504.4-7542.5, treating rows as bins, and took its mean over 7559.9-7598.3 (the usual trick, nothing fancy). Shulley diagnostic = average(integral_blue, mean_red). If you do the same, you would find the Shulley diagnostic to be 19.7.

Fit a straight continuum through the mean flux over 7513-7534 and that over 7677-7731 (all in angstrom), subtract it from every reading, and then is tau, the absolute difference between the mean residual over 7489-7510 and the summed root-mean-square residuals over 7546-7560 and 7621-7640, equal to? 0.20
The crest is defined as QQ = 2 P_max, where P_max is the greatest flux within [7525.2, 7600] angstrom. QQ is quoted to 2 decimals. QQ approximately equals 4.36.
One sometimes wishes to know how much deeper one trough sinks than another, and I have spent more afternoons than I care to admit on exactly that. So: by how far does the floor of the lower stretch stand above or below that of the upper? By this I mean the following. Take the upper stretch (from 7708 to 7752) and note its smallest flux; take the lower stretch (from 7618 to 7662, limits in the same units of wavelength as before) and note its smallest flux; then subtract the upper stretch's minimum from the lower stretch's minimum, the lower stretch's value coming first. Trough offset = 0.12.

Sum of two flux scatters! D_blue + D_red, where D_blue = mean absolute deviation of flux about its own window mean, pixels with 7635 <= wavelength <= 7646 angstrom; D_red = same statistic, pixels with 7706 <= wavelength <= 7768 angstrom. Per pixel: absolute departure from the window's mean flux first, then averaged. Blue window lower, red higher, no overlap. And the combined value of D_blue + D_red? 0.14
